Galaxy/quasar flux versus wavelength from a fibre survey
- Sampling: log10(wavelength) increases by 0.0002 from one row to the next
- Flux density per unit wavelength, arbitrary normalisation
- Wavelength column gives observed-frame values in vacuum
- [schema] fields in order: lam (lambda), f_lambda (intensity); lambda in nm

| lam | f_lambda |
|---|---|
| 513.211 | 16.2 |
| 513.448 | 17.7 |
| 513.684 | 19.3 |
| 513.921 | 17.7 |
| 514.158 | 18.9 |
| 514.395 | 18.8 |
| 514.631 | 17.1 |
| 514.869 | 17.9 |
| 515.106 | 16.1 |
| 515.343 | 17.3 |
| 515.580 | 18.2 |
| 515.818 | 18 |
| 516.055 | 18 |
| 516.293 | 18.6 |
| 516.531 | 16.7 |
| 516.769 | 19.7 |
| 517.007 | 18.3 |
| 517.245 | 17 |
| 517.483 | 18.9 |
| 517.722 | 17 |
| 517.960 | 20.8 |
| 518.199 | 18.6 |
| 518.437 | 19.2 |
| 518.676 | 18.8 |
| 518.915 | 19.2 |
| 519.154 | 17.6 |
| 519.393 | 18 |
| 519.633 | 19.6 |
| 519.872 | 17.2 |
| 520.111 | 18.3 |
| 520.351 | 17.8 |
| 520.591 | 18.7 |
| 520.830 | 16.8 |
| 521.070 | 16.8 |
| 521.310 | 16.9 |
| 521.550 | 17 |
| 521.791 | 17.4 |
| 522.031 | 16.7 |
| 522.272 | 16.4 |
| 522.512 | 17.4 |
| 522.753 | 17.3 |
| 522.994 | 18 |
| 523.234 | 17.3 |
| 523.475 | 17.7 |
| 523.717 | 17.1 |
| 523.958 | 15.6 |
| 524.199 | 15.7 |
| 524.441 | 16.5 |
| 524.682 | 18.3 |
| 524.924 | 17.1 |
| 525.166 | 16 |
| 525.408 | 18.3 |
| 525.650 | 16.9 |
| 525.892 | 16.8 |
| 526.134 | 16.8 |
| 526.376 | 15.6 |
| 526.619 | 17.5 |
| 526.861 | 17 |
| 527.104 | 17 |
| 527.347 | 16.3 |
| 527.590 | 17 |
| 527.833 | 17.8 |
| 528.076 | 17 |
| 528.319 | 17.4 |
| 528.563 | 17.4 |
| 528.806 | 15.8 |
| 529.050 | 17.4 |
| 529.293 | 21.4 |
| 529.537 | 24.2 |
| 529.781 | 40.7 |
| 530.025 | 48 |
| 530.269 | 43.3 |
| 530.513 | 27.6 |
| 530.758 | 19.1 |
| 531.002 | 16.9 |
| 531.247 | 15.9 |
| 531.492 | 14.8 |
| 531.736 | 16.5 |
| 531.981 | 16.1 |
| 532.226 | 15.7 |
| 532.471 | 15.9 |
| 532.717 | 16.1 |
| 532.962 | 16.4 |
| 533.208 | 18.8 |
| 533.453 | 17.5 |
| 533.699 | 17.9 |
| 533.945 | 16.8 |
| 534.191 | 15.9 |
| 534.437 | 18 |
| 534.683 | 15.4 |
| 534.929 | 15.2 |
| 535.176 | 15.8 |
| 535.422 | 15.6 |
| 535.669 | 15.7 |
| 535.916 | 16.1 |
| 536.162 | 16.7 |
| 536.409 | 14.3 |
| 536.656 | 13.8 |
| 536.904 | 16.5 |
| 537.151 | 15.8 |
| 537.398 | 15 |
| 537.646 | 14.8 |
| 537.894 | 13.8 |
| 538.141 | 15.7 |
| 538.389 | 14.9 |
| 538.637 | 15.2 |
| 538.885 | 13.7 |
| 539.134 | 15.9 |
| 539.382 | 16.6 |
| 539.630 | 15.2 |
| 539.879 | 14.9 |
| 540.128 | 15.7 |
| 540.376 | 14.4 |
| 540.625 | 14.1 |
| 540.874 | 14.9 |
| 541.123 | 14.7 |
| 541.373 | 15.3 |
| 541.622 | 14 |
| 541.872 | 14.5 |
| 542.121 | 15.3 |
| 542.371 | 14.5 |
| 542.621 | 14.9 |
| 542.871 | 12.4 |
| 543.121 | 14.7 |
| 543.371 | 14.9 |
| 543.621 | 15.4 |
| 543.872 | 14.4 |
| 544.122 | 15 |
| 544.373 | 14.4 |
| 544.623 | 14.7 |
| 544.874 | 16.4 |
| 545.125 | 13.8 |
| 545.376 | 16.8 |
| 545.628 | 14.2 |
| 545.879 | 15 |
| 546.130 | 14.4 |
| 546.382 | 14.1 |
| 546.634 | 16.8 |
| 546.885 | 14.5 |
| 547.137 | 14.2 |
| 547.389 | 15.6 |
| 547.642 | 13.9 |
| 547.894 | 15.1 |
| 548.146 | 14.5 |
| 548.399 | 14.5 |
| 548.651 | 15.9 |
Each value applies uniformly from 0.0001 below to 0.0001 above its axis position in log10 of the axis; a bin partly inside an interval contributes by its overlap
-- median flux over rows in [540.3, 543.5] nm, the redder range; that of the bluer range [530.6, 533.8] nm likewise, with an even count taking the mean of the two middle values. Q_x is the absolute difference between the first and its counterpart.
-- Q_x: 1.7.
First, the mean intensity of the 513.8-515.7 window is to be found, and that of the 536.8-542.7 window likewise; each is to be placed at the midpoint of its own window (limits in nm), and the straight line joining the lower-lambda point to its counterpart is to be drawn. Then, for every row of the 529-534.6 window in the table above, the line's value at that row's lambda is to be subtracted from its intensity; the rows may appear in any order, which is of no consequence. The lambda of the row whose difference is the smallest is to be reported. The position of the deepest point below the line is 531.492 nm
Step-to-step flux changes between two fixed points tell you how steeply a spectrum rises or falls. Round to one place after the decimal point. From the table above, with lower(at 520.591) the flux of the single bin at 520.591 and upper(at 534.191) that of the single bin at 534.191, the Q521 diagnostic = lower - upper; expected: 2.8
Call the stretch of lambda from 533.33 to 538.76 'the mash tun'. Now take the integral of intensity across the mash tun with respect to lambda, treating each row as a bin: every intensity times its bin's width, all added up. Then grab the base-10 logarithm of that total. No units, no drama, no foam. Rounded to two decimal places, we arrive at 1.93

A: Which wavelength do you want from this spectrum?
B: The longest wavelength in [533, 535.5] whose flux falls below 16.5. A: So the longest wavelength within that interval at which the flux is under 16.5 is 535.422 nm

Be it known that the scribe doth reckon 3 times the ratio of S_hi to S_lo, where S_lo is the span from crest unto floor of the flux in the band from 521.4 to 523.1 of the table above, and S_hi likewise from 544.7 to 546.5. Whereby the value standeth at 5.6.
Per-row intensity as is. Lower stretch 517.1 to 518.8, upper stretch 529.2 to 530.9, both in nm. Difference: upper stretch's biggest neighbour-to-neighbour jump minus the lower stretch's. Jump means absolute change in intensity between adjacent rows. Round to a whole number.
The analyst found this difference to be 13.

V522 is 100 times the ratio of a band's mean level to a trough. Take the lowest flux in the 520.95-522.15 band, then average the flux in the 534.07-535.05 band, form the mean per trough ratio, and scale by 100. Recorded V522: 97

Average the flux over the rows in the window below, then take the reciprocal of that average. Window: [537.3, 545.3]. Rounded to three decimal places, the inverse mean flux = 0.067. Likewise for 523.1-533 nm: 0.052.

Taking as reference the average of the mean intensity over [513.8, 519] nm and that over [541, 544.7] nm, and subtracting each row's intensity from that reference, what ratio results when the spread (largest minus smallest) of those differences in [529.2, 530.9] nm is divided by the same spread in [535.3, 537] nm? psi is 10.0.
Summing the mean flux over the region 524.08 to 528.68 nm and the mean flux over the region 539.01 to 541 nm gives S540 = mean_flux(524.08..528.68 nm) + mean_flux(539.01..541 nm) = 32.2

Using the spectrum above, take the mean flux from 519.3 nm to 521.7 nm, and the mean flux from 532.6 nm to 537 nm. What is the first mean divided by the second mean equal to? 1.09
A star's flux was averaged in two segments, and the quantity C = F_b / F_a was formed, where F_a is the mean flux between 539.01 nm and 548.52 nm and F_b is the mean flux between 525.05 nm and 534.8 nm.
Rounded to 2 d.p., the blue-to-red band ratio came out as 1.31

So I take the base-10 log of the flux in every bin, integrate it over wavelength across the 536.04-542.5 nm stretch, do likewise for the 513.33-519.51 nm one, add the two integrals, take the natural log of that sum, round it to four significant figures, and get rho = 2.733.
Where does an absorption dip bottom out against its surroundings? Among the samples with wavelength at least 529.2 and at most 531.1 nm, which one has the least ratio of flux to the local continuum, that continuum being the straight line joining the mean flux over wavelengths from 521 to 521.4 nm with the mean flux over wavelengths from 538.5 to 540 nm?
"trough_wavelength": 531.002 nm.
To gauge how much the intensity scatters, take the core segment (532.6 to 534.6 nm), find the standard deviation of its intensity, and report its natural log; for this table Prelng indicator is 0.0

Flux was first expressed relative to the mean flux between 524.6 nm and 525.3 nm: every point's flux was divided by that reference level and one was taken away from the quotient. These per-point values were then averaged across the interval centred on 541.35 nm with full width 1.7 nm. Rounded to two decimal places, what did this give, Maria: -0.14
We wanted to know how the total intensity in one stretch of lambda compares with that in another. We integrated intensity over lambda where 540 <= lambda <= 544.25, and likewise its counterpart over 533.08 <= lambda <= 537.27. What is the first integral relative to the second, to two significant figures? 0.92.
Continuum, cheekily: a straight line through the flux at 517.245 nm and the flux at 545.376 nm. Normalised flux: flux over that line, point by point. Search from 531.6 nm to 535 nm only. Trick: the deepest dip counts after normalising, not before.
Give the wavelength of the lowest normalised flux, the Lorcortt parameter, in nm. 534.929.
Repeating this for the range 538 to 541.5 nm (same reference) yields 538.885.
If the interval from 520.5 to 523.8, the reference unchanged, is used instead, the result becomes 522.272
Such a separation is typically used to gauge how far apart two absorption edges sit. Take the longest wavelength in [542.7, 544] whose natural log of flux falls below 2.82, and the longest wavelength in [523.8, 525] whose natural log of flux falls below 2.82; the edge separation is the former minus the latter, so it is 19.43 nm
